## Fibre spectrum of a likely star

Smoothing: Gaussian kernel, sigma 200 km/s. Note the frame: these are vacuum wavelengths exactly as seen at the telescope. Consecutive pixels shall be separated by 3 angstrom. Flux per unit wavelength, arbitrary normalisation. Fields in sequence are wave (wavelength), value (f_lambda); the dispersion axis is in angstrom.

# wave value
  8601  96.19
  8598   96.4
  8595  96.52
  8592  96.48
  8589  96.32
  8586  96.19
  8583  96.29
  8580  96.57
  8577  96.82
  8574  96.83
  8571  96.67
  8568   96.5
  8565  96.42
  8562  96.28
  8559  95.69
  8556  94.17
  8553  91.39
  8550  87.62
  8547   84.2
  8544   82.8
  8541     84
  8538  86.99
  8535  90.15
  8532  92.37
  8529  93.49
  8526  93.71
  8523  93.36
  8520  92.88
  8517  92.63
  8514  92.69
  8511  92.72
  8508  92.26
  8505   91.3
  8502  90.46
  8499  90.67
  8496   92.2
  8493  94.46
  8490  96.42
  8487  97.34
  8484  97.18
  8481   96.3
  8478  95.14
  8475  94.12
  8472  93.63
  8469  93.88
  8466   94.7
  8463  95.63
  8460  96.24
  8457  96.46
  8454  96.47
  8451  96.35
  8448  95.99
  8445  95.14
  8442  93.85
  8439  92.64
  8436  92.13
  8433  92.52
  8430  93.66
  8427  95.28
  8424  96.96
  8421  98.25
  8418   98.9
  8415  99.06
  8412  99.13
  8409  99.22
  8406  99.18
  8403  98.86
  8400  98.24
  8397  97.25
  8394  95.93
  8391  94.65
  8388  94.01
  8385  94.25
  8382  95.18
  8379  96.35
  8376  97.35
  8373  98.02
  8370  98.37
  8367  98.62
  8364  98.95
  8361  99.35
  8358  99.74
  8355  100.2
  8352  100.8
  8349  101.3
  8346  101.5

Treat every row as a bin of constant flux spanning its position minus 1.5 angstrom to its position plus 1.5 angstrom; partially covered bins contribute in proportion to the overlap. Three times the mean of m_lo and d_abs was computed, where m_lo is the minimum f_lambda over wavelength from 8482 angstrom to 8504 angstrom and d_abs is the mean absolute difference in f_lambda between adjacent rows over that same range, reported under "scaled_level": 137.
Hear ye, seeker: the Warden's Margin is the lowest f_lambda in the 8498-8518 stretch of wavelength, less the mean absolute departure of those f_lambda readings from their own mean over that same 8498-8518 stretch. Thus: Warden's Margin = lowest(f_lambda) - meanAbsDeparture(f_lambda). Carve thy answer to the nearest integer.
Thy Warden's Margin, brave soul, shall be 90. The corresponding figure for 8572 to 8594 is 96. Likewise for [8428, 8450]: 91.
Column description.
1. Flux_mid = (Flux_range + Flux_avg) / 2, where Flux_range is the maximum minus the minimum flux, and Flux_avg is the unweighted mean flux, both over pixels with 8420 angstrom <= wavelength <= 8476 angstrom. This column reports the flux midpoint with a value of 50.5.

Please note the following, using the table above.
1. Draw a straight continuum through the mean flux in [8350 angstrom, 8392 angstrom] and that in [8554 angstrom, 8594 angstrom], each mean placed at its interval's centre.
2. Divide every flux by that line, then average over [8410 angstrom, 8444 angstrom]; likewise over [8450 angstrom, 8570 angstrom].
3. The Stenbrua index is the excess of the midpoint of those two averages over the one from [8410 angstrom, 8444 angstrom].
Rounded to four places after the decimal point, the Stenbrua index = -0.0109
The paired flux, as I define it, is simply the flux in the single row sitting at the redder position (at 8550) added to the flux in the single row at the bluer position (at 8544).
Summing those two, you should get 170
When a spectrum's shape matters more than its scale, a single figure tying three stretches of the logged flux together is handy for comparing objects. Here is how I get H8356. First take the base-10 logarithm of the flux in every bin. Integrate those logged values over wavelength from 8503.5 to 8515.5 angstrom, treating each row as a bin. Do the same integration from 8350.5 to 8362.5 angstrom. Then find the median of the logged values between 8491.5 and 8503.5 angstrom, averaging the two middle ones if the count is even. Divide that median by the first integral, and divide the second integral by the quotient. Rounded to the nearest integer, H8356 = 289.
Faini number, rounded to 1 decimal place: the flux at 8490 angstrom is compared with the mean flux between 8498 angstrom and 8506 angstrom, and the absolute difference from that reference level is 5.6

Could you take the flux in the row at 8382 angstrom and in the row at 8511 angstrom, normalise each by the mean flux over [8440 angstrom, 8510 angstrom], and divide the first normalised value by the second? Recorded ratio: 1.03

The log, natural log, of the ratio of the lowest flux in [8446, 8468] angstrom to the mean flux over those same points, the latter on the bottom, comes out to -0.013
